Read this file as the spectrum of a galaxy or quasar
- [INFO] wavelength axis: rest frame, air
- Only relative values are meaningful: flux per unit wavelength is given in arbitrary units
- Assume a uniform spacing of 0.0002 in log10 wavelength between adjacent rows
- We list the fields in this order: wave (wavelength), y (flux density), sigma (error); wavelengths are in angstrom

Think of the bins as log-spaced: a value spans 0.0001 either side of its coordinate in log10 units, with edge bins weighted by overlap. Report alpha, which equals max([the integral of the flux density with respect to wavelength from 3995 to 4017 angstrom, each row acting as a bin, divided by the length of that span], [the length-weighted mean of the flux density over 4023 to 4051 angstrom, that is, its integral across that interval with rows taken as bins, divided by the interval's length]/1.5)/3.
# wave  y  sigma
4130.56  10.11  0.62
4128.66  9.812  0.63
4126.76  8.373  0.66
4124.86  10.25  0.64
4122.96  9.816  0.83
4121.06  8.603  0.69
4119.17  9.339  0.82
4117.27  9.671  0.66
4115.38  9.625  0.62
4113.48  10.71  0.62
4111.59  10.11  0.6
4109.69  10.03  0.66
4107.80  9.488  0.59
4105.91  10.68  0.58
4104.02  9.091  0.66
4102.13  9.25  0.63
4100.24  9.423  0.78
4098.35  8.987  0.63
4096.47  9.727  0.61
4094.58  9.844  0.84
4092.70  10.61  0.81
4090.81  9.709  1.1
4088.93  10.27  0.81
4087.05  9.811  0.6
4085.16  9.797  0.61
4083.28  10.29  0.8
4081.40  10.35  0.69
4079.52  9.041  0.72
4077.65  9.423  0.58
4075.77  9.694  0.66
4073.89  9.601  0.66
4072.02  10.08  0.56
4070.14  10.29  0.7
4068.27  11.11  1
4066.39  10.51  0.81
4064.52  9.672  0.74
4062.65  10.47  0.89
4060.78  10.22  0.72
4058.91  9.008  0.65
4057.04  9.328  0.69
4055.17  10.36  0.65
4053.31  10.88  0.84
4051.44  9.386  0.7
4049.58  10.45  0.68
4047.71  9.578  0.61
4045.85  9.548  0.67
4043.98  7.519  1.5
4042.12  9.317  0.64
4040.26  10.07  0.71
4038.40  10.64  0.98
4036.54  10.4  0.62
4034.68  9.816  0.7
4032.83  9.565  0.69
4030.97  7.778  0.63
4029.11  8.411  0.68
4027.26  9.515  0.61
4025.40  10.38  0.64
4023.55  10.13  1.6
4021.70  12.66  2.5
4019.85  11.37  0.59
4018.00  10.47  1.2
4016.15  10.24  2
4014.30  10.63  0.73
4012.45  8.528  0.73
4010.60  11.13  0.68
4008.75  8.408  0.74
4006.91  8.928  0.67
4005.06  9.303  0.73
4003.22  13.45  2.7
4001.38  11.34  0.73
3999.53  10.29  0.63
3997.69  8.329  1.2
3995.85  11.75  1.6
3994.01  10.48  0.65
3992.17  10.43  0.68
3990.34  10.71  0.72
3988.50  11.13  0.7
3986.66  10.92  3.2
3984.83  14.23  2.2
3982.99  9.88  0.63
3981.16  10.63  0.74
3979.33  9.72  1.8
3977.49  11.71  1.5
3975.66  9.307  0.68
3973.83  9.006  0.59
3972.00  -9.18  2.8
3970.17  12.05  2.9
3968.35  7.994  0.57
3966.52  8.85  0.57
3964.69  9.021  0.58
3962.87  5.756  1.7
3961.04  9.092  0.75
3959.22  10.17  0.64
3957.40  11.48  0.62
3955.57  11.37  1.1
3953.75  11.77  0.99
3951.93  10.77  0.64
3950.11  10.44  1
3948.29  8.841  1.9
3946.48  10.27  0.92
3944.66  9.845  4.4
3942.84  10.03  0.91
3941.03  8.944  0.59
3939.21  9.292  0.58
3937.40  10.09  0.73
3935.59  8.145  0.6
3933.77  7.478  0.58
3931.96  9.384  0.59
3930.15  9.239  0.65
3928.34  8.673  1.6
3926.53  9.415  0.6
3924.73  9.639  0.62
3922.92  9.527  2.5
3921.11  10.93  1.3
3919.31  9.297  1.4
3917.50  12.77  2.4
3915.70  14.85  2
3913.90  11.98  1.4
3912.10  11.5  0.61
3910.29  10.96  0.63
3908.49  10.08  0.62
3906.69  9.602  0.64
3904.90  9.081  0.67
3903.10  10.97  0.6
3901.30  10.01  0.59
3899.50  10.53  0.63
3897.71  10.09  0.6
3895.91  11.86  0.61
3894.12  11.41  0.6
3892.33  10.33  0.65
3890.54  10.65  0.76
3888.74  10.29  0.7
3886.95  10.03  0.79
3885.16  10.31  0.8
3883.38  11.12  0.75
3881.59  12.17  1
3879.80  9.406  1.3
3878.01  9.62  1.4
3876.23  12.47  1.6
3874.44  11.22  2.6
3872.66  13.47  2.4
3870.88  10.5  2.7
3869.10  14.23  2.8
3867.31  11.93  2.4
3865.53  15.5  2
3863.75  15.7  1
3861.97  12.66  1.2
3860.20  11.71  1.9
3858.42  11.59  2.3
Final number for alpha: 3.40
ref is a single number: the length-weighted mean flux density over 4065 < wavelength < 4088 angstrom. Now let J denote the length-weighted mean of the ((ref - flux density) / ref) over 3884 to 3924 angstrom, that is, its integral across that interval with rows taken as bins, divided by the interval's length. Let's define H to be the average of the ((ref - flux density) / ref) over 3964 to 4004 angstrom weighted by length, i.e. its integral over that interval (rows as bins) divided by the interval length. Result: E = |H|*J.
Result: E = -0.0028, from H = 0.04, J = -0.08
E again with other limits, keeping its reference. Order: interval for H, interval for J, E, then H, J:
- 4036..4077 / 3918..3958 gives 0.0002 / 0.01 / 0.02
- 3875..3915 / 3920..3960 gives 0.0013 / -0.07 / 0.02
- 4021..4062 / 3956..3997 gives 0.0015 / 0.02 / 0.06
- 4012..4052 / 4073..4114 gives 0.0003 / 0.01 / 0.02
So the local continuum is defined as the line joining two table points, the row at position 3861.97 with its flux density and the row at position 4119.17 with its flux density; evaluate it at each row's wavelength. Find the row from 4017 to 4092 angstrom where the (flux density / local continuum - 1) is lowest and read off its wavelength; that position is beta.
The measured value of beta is 4043.98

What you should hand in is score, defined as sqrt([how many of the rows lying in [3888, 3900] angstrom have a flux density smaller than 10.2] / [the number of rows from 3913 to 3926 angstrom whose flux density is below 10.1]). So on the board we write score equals 0.6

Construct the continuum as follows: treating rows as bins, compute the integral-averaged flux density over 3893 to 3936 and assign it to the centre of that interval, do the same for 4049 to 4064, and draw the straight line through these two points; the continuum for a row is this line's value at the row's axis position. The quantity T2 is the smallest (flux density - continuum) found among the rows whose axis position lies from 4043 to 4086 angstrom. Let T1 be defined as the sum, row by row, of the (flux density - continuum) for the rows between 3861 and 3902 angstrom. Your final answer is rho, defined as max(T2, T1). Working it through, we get 26.1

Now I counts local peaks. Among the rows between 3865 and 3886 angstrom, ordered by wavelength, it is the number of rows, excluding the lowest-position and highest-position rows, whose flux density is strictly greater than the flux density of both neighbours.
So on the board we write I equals 4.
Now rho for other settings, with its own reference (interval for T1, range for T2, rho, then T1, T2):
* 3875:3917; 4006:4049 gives 10.7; 11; -2.5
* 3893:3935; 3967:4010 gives 1.6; 2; -19.4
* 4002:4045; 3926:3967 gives -3.1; -3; -4.5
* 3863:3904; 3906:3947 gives 24.5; 25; -2.8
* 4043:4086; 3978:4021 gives -1.8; -3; -1.8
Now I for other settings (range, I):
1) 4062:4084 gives 3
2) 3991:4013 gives 3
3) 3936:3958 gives 3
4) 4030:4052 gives 2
